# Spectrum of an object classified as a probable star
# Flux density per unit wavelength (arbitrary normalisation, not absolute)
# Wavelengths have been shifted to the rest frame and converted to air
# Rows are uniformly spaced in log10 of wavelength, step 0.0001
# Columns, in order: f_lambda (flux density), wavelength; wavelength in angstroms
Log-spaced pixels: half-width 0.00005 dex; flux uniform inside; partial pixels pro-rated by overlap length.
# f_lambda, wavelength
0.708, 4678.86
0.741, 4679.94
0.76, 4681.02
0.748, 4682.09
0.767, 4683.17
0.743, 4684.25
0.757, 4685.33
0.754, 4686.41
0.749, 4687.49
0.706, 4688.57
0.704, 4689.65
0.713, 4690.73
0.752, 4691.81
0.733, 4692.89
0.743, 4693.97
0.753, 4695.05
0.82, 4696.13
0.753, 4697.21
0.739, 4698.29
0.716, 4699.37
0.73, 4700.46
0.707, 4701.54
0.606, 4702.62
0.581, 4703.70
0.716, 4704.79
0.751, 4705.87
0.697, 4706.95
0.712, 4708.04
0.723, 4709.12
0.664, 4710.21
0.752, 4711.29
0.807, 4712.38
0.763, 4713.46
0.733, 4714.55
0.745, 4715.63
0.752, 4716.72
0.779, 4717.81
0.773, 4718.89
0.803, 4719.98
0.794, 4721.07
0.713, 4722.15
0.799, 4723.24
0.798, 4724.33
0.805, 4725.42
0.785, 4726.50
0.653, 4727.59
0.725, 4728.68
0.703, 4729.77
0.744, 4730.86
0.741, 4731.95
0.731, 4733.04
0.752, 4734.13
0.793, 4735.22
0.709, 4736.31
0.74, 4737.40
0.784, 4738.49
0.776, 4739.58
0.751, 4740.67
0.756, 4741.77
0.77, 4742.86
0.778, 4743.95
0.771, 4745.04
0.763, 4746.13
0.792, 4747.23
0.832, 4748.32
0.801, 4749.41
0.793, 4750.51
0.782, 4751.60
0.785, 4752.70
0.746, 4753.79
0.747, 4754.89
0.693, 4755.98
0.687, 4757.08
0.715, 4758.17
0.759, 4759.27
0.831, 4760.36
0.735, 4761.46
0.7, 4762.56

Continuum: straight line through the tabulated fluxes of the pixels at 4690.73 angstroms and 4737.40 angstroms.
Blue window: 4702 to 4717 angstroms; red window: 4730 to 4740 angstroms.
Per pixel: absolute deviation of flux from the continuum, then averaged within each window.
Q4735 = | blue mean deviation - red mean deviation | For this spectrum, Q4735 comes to 0.020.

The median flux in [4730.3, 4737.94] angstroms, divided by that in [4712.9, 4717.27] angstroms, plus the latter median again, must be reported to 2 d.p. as 1.74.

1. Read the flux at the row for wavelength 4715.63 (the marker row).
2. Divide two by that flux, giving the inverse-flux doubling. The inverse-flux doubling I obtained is 2.68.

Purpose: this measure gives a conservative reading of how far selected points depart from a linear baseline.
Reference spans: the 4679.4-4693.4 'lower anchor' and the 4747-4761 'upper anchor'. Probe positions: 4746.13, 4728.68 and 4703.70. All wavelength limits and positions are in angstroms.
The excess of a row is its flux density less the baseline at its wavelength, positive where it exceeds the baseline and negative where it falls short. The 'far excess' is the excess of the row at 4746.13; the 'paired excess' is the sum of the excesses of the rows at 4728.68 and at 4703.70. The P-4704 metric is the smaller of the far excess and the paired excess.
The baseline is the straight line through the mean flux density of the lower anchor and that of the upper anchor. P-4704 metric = -0.20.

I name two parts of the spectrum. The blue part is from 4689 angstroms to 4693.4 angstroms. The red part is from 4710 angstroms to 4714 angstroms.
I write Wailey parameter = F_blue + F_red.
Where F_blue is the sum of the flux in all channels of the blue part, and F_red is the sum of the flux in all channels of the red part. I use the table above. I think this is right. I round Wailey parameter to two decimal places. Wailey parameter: 5.89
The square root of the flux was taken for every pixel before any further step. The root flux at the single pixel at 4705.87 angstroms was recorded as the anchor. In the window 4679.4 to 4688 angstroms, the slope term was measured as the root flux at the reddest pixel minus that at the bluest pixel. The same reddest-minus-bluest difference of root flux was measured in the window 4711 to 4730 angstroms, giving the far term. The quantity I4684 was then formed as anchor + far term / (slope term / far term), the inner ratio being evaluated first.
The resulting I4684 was 1.04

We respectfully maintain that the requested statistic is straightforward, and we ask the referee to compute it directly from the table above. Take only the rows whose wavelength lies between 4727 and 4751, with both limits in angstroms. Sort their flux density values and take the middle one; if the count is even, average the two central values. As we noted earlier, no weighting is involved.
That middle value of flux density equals 0.76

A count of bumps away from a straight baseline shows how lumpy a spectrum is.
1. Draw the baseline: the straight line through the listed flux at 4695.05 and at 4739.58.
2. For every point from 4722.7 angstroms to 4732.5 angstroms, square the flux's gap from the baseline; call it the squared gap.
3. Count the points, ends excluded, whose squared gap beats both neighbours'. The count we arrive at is 3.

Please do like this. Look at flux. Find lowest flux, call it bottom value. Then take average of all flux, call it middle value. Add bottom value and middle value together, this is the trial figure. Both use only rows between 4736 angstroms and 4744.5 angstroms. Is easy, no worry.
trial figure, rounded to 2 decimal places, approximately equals 1.47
